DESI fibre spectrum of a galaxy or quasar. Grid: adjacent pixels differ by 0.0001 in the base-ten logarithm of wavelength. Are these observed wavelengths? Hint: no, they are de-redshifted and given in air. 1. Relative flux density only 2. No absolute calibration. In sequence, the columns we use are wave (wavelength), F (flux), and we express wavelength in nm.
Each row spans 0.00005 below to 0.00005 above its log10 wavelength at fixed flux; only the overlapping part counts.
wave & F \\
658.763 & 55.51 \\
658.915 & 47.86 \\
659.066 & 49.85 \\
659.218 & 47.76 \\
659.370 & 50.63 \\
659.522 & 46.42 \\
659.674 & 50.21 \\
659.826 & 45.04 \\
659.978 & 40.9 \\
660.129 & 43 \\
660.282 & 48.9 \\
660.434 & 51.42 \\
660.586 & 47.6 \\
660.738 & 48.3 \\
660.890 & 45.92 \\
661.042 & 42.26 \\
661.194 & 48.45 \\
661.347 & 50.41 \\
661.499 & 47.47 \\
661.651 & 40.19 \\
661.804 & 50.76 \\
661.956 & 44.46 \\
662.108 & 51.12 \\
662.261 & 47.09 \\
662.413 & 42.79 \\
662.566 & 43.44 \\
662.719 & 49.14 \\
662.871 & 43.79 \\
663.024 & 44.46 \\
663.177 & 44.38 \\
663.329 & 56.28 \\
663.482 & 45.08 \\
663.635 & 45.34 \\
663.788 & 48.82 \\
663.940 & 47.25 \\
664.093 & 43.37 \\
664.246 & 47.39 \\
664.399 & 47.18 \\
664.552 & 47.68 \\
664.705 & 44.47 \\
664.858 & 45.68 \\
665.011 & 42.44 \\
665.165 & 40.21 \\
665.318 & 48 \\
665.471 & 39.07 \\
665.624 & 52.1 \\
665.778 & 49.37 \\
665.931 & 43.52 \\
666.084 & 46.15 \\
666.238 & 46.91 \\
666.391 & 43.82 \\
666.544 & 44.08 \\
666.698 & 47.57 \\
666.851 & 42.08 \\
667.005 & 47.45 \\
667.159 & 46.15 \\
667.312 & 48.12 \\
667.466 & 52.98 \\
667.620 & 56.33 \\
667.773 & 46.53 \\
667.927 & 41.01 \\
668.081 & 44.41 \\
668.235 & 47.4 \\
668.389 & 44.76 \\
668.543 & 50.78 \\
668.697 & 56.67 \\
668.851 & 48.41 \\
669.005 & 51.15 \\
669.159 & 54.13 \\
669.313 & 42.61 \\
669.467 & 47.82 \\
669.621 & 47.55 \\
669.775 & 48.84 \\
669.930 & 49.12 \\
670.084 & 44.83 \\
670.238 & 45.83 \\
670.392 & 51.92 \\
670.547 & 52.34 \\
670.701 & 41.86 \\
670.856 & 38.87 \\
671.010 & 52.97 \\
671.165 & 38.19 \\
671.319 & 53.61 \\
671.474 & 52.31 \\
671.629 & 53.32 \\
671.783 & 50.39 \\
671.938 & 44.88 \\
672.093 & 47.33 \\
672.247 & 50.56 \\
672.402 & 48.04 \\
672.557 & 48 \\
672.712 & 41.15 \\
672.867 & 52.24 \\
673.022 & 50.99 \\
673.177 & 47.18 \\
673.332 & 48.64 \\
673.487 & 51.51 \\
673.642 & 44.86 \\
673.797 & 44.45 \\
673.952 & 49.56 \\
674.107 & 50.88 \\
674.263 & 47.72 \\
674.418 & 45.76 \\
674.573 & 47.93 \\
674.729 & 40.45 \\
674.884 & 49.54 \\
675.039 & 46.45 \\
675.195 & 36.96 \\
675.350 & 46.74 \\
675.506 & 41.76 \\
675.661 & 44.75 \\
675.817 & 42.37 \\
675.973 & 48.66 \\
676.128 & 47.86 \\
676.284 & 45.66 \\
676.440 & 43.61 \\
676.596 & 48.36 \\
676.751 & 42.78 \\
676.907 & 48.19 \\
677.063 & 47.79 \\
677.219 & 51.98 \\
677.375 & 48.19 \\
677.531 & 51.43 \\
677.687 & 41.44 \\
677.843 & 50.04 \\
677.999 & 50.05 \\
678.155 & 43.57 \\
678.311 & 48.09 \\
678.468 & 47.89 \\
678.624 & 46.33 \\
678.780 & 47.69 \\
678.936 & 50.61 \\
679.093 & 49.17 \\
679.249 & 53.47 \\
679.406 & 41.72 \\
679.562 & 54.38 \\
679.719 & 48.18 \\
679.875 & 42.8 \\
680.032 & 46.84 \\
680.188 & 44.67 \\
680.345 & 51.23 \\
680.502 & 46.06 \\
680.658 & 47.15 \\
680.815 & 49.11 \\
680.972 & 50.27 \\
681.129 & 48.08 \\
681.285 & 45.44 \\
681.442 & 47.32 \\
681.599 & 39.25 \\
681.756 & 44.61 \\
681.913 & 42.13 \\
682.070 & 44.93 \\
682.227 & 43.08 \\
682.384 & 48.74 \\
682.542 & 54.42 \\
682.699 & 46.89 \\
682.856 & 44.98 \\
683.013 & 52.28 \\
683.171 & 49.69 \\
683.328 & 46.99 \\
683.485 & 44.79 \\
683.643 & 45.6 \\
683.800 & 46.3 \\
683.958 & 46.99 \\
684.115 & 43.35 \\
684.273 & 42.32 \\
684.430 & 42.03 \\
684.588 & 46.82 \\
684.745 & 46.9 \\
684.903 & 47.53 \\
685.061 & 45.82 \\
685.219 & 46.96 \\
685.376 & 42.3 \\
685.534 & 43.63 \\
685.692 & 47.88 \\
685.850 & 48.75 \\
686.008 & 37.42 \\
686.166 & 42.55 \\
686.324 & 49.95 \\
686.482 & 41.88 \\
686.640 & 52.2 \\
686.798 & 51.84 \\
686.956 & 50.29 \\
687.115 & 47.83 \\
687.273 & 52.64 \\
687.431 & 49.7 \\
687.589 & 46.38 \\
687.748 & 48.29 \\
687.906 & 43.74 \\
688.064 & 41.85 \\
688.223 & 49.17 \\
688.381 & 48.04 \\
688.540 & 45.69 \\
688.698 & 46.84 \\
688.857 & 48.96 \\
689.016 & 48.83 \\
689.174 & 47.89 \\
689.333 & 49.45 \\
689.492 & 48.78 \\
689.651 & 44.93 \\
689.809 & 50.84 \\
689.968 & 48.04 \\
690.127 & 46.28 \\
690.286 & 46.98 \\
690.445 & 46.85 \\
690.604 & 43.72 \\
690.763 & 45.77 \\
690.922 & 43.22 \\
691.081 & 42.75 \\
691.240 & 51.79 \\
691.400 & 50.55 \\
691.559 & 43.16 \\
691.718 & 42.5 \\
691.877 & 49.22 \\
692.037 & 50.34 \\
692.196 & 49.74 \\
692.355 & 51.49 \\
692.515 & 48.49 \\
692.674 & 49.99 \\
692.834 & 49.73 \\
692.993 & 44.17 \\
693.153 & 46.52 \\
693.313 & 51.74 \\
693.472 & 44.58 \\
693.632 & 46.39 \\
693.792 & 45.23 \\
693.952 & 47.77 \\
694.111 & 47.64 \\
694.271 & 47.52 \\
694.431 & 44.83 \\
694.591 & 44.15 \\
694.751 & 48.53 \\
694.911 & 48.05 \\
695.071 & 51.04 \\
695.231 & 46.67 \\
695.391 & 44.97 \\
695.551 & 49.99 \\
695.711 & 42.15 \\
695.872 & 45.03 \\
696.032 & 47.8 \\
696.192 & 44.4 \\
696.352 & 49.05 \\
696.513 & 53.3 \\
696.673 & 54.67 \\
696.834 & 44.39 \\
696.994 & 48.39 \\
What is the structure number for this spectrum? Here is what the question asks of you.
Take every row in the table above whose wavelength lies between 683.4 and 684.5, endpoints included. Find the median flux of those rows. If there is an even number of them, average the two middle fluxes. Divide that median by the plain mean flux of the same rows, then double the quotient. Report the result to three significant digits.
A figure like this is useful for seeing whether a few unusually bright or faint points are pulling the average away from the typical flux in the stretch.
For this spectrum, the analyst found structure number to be 2.01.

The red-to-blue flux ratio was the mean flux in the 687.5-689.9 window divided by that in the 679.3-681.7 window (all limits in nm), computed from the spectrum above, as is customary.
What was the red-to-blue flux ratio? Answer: 1.01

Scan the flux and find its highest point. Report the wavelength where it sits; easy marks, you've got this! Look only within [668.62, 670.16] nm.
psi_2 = 668.697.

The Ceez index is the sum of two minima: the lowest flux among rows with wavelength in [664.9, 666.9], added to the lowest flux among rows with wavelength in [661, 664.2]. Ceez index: 79.3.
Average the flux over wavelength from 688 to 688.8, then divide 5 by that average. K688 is 0.108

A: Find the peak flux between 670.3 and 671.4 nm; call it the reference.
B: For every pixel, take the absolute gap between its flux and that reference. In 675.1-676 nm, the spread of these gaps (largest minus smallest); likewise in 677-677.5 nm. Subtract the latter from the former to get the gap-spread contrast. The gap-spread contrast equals 7.5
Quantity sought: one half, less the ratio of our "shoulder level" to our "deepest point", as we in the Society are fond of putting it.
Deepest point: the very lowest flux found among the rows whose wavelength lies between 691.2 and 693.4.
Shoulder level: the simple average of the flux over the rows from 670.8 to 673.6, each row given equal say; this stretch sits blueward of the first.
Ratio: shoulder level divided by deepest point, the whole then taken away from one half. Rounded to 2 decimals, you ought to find -0.64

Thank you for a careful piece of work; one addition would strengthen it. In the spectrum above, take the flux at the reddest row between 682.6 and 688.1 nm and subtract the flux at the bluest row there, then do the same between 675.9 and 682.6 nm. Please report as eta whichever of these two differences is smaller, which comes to -5.0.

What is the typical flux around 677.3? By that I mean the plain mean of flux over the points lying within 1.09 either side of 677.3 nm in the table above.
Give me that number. 47.2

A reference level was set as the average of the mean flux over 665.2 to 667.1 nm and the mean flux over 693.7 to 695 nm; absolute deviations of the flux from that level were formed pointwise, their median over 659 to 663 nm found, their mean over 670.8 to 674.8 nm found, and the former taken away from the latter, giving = 1.1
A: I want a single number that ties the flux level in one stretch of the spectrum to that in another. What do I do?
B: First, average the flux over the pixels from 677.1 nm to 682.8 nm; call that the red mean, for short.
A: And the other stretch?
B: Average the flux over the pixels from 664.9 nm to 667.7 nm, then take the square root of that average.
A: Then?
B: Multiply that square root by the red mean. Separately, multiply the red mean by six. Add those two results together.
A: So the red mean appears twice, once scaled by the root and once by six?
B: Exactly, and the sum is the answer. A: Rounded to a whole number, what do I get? 608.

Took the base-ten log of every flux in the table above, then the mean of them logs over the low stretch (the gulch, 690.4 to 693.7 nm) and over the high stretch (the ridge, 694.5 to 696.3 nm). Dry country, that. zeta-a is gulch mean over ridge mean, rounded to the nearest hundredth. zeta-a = 1.00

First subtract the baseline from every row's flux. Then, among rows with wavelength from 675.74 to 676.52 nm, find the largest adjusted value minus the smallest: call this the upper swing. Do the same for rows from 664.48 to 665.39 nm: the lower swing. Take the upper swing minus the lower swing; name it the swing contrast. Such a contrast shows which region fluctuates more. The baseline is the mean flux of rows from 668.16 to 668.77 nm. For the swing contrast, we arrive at -1.5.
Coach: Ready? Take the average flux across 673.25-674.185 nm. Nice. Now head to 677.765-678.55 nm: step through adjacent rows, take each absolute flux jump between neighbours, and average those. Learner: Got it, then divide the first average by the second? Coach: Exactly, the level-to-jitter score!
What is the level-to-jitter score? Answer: 17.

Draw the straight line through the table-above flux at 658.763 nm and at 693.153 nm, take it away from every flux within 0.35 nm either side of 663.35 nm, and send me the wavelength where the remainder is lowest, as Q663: 663.177 nm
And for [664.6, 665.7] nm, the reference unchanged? 665.471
